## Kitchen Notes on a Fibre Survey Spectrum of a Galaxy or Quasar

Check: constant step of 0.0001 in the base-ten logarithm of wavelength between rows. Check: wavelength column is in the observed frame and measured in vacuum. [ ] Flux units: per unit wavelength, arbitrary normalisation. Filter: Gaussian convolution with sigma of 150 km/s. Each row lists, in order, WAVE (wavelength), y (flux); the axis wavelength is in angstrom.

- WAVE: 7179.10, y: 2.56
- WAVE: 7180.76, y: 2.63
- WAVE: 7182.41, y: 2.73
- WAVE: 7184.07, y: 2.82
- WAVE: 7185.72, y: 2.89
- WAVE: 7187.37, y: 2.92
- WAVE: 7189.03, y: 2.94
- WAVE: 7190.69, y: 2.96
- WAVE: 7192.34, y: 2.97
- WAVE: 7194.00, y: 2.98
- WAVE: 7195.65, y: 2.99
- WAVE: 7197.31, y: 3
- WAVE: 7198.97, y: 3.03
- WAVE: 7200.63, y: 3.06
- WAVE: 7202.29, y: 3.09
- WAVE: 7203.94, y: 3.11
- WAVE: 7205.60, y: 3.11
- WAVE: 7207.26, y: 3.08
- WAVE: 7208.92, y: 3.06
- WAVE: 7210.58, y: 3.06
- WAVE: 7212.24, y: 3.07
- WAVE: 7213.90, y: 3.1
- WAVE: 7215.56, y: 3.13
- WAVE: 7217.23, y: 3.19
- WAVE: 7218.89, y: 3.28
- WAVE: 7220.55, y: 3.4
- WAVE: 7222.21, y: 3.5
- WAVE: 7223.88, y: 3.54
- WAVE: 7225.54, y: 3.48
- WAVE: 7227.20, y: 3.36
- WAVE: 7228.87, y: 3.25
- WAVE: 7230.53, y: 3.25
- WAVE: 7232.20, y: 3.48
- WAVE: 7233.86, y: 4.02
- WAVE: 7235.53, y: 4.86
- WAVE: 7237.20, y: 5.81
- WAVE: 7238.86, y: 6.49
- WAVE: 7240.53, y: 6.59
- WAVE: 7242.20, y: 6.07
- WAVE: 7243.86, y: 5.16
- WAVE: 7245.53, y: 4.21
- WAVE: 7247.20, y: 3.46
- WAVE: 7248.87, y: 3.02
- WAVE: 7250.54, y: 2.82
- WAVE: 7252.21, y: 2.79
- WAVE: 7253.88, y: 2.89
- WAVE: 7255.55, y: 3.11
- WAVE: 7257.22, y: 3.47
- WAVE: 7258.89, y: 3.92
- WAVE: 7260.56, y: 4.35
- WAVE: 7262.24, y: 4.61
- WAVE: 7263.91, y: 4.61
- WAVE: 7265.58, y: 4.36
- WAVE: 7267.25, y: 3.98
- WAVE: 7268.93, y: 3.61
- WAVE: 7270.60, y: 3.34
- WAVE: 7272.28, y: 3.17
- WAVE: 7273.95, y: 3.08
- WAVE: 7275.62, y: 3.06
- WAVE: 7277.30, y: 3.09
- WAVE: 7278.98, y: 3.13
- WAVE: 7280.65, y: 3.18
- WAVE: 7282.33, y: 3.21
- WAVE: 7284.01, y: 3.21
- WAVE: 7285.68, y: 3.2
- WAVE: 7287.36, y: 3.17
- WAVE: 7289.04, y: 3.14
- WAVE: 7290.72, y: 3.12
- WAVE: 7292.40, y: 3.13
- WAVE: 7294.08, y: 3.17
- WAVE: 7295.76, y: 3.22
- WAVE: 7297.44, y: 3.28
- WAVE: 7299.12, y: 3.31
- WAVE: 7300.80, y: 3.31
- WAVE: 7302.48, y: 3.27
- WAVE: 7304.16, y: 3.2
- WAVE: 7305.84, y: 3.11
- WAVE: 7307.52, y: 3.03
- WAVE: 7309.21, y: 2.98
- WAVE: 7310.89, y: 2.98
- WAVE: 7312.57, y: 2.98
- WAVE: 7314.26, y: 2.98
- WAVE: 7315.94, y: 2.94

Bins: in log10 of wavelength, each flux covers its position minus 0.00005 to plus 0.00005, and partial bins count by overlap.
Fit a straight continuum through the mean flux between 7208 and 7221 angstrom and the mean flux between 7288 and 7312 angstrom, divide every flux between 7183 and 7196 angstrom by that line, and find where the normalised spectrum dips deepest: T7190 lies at 7184.07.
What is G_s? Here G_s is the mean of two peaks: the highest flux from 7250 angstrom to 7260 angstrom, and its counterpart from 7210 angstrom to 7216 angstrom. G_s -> 3.5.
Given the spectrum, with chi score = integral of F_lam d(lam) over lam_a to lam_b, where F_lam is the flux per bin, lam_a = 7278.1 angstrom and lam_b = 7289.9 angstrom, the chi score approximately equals 37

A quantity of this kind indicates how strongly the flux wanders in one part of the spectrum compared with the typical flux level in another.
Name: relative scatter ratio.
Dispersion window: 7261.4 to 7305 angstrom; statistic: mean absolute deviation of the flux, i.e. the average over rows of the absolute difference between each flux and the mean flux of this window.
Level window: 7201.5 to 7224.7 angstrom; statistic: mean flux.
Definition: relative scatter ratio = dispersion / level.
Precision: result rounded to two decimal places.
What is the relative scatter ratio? 0.10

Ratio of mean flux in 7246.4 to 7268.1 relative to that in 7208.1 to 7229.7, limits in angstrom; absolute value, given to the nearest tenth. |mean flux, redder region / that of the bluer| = 1.1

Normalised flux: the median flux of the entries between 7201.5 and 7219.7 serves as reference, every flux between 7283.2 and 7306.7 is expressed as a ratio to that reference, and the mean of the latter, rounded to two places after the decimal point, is 1.03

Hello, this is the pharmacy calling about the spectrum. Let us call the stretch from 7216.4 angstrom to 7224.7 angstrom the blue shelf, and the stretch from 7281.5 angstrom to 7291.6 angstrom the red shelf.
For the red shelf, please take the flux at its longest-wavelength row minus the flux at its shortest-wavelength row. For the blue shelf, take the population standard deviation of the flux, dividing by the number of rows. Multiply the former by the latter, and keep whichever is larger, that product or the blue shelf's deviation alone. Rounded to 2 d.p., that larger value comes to 0.13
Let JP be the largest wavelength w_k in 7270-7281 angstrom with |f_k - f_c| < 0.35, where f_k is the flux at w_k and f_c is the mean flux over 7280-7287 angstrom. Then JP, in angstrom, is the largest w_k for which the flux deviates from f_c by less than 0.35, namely 7280.65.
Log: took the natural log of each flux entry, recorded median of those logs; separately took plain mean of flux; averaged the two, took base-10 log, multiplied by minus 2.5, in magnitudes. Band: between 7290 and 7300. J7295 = -0.85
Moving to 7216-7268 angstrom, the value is -1.05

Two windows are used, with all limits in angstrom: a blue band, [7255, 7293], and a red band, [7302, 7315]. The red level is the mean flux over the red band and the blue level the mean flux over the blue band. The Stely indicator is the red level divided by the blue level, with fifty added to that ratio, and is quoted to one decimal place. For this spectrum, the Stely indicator 50.9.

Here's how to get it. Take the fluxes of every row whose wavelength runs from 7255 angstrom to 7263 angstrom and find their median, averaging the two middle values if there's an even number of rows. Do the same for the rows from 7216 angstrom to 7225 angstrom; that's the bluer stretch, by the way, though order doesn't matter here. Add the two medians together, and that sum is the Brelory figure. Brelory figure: 7.3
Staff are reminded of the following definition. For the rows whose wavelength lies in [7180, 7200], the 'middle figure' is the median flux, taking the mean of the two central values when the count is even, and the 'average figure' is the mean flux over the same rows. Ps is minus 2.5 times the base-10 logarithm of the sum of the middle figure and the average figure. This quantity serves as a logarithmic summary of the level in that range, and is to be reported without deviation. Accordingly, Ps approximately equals -1.92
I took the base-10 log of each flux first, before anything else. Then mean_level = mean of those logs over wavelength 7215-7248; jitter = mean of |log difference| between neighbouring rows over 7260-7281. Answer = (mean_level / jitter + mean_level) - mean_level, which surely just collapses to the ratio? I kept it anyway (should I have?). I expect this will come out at 33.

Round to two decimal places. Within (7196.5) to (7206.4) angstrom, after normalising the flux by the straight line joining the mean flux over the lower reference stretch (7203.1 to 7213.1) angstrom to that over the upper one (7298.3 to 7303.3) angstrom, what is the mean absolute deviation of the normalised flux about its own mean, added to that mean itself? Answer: 1.01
